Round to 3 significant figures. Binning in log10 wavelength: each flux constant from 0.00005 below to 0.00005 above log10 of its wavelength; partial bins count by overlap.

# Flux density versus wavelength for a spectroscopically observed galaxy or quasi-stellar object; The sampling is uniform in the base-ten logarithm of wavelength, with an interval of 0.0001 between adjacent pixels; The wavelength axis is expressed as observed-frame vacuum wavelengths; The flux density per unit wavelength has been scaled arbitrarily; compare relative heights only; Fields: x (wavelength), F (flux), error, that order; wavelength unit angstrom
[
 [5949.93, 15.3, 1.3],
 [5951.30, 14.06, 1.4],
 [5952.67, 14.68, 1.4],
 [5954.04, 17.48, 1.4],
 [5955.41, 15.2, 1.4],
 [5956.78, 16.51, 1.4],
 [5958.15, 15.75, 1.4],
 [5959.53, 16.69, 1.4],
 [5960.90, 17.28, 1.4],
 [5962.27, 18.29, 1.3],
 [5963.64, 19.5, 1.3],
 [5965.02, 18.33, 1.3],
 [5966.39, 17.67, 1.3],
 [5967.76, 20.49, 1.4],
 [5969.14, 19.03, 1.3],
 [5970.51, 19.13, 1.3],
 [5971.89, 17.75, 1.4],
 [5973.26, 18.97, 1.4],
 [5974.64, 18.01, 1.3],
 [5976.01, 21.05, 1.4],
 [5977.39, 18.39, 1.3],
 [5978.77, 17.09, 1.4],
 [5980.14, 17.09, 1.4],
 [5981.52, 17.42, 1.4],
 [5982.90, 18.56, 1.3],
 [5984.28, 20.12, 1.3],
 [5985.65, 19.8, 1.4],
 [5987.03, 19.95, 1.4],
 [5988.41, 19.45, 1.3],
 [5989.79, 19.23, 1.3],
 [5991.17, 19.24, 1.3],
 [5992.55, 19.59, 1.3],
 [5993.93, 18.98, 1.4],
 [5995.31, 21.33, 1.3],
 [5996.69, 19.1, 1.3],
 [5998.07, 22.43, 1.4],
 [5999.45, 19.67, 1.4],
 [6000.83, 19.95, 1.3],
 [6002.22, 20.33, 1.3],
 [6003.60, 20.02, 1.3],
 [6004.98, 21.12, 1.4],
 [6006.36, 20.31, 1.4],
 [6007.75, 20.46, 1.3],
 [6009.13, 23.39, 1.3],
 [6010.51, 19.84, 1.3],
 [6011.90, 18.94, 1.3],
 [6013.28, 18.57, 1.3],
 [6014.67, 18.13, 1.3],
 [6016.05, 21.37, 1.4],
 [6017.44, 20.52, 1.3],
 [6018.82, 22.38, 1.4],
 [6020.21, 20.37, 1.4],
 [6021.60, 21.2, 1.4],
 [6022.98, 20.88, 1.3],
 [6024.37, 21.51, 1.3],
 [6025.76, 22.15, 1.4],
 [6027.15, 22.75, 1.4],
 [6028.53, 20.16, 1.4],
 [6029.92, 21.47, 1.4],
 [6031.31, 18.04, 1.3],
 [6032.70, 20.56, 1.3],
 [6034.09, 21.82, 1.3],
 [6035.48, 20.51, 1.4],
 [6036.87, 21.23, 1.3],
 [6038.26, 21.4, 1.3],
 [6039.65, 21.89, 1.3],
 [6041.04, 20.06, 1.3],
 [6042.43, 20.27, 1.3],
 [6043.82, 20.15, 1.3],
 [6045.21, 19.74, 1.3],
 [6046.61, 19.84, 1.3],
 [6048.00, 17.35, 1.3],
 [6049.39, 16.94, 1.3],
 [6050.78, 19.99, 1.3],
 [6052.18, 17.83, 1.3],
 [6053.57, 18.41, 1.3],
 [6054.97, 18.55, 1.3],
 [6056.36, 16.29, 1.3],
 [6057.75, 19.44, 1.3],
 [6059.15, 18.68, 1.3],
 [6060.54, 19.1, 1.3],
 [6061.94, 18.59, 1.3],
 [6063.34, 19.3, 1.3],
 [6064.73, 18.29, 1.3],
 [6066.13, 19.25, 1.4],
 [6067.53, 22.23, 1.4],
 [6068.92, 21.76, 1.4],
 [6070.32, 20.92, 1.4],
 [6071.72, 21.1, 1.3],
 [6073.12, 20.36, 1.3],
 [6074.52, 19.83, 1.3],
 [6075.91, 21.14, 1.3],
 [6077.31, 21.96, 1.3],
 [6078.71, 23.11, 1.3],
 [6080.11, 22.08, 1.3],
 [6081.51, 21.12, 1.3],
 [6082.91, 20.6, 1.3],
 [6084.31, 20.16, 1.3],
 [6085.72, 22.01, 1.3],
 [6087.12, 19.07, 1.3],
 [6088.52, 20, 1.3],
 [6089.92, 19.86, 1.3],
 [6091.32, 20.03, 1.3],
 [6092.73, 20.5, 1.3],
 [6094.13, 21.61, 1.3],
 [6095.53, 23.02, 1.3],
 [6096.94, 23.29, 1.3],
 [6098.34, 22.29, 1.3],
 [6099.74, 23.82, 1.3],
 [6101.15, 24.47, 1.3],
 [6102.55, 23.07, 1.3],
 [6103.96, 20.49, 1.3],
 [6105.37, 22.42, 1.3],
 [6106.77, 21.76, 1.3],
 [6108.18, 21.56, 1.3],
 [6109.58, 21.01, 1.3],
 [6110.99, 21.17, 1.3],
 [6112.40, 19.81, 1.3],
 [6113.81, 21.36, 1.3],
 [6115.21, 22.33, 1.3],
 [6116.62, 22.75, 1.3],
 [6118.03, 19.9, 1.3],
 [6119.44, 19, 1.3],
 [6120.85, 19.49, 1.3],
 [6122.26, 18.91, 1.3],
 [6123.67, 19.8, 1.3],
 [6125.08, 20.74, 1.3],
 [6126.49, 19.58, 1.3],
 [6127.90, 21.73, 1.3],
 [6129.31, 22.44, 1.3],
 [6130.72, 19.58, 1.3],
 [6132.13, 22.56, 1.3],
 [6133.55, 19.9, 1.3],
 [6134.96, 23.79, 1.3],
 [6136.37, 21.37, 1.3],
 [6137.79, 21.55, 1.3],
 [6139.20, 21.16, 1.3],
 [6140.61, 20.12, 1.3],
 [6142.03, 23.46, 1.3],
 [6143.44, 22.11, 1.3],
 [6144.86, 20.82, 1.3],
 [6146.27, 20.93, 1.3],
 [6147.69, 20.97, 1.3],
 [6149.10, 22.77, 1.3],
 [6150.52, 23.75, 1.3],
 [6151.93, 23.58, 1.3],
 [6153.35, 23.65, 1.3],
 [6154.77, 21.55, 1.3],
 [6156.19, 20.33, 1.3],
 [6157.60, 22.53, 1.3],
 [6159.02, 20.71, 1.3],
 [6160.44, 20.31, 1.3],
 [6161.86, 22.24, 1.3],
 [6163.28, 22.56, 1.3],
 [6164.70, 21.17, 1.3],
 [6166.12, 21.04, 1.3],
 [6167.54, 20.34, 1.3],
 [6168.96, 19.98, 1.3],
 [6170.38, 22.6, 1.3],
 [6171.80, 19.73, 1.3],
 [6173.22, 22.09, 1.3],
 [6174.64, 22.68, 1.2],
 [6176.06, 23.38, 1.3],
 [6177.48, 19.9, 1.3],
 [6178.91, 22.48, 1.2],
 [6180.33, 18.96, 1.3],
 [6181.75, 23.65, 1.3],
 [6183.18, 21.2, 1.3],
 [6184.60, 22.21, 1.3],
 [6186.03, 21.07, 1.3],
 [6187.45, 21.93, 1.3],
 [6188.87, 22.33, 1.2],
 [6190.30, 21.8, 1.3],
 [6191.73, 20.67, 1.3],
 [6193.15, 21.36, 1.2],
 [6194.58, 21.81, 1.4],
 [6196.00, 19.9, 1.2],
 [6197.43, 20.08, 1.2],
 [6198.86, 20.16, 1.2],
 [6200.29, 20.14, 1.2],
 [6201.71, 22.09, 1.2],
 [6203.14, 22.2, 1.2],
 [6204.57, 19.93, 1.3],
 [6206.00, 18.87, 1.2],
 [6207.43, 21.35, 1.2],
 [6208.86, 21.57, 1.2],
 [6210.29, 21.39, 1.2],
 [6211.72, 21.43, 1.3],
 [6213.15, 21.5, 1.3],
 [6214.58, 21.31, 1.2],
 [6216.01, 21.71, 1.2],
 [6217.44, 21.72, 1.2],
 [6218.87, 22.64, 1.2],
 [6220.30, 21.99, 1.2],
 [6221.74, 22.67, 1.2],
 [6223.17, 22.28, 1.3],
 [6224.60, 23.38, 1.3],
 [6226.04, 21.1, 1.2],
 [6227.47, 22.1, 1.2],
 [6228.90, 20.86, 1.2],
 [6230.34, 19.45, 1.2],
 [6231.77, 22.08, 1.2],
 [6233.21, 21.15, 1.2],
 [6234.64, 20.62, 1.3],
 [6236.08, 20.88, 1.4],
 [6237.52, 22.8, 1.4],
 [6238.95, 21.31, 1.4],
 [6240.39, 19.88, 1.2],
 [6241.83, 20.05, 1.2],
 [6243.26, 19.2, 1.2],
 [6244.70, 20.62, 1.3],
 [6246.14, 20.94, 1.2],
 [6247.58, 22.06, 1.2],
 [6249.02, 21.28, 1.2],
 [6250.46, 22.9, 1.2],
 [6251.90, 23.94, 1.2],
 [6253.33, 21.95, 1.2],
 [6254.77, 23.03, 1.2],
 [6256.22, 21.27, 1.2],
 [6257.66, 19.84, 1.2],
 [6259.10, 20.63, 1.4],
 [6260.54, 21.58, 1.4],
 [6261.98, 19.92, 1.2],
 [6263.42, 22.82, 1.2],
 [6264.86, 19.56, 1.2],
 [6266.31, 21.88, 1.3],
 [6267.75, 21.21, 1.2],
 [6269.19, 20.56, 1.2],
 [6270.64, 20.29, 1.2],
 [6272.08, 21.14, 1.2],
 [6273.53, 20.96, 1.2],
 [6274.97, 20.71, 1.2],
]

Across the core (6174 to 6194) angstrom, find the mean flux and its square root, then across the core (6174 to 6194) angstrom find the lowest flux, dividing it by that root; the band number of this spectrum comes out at 4.07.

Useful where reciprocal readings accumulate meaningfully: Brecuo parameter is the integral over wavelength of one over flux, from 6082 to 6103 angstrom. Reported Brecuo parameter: 0.98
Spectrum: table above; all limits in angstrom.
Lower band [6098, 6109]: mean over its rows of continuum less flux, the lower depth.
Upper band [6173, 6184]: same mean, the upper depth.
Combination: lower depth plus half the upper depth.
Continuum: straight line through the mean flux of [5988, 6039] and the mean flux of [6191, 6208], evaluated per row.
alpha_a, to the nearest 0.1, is -2.4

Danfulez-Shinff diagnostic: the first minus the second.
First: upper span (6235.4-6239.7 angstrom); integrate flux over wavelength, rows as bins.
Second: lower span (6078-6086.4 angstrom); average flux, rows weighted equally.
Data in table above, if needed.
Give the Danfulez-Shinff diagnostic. 72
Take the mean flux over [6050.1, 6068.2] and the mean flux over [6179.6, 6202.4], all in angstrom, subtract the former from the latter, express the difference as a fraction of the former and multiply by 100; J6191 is 12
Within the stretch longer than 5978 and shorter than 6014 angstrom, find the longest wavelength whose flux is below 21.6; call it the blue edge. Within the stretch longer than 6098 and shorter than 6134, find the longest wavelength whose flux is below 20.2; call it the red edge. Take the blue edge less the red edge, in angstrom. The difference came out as -120.3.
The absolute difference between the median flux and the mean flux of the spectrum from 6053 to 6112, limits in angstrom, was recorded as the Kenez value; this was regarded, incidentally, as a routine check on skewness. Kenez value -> 0.16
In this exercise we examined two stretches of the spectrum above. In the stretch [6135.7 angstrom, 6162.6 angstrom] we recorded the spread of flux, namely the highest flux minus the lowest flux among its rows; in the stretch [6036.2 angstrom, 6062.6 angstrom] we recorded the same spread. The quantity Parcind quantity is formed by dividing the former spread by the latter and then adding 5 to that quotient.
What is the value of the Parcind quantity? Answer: 5.65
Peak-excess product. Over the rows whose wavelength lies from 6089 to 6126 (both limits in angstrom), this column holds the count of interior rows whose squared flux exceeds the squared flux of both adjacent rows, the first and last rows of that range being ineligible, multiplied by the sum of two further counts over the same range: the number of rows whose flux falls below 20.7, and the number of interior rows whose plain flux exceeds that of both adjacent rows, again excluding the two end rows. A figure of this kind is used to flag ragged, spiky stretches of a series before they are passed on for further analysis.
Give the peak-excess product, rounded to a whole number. 96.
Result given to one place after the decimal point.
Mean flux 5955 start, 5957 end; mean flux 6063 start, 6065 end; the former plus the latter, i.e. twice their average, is 34.7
